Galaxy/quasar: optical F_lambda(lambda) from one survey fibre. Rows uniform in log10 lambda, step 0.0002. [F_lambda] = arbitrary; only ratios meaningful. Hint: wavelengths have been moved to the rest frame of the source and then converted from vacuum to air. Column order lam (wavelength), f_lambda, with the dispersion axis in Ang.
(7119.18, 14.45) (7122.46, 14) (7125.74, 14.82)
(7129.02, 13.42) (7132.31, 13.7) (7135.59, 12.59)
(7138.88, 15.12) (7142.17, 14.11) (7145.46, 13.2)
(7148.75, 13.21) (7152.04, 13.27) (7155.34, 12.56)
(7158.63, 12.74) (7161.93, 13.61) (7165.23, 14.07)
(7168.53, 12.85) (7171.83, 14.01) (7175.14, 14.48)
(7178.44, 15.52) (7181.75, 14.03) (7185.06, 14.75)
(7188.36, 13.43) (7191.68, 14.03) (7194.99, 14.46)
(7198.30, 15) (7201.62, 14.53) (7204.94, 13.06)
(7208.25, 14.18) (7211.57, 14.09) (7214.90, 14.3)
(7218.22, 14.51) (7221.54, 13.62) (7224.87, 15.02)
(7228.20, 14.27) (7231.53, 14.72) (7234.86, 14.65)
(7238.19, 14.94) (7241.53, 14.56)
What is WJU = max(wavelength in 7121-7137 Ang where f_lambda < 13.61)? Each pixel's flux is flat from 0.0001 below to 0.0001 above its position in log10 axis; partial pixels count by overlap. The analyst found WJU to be 7135.59 Ang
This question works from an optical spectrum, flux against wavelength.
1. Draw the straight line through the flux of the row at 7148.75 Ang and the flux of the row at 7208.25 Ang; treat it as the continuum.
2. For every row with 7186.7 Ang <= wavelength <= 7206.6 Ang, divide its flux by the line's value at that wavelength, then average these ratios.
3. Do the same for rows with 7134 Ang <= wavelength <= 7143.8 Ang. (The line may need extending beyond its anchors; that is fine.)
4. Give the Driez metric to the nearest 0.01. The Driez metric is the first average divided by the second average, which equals 0.94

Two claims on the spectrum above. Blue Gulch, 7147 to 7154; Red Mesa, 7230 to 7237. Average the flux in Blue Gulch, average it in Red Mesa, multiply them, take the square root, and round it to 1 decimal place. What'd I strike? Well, 13.9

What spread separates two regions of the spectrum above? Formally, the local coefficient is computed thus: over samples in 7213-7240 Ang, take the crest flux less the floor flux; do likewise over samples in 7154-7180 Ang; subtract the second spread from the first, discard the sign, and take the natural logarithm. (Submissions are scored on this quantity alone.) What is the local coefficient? 0.4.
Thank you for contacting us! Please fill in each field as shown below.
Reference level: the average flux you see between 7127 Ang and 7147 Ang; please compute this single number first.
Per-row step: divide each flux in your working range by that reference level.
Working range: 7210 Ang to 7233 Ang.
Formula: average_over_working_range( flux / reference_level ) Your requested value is 1.05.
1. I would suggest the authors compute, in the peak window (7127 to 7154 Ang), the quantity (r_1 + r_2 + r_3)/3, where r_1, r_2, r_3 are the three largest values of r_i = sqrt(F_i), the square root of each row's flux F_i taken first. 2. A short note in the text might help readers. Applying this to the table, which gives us 3.78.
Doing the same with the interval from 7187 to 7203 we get 3.83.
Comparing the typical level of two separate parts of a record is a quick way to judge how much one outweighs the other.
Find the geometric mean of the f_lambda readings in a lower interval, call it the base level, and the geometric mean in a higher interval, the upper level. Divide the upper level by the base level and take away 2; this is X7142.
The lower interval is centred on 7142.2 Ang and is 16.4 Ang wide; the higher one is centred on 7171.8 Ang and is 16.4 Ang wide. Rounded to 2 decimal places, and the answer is -0.96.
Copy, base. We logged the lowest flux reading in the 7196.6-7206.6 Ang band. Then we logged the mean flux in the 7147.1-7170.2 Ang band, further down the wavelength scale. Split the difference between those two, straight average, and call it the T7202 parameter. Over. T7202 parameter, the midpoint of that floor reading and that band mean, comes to 13.1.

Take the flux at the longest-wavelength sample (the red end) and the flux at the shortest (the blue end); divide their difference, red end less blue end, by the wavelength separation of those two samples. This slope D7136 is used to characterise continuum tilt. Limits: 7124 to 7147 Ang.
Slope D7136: -0.08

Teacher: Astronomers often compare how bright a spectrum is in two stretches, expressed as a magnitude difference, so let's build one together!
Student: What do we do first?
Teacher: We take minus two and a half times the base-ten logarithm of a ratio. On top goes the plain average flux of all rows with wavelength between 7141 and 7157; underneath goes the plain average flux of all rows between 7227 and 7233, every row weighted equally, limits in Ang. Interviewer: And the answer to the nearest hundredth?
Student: 0.10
